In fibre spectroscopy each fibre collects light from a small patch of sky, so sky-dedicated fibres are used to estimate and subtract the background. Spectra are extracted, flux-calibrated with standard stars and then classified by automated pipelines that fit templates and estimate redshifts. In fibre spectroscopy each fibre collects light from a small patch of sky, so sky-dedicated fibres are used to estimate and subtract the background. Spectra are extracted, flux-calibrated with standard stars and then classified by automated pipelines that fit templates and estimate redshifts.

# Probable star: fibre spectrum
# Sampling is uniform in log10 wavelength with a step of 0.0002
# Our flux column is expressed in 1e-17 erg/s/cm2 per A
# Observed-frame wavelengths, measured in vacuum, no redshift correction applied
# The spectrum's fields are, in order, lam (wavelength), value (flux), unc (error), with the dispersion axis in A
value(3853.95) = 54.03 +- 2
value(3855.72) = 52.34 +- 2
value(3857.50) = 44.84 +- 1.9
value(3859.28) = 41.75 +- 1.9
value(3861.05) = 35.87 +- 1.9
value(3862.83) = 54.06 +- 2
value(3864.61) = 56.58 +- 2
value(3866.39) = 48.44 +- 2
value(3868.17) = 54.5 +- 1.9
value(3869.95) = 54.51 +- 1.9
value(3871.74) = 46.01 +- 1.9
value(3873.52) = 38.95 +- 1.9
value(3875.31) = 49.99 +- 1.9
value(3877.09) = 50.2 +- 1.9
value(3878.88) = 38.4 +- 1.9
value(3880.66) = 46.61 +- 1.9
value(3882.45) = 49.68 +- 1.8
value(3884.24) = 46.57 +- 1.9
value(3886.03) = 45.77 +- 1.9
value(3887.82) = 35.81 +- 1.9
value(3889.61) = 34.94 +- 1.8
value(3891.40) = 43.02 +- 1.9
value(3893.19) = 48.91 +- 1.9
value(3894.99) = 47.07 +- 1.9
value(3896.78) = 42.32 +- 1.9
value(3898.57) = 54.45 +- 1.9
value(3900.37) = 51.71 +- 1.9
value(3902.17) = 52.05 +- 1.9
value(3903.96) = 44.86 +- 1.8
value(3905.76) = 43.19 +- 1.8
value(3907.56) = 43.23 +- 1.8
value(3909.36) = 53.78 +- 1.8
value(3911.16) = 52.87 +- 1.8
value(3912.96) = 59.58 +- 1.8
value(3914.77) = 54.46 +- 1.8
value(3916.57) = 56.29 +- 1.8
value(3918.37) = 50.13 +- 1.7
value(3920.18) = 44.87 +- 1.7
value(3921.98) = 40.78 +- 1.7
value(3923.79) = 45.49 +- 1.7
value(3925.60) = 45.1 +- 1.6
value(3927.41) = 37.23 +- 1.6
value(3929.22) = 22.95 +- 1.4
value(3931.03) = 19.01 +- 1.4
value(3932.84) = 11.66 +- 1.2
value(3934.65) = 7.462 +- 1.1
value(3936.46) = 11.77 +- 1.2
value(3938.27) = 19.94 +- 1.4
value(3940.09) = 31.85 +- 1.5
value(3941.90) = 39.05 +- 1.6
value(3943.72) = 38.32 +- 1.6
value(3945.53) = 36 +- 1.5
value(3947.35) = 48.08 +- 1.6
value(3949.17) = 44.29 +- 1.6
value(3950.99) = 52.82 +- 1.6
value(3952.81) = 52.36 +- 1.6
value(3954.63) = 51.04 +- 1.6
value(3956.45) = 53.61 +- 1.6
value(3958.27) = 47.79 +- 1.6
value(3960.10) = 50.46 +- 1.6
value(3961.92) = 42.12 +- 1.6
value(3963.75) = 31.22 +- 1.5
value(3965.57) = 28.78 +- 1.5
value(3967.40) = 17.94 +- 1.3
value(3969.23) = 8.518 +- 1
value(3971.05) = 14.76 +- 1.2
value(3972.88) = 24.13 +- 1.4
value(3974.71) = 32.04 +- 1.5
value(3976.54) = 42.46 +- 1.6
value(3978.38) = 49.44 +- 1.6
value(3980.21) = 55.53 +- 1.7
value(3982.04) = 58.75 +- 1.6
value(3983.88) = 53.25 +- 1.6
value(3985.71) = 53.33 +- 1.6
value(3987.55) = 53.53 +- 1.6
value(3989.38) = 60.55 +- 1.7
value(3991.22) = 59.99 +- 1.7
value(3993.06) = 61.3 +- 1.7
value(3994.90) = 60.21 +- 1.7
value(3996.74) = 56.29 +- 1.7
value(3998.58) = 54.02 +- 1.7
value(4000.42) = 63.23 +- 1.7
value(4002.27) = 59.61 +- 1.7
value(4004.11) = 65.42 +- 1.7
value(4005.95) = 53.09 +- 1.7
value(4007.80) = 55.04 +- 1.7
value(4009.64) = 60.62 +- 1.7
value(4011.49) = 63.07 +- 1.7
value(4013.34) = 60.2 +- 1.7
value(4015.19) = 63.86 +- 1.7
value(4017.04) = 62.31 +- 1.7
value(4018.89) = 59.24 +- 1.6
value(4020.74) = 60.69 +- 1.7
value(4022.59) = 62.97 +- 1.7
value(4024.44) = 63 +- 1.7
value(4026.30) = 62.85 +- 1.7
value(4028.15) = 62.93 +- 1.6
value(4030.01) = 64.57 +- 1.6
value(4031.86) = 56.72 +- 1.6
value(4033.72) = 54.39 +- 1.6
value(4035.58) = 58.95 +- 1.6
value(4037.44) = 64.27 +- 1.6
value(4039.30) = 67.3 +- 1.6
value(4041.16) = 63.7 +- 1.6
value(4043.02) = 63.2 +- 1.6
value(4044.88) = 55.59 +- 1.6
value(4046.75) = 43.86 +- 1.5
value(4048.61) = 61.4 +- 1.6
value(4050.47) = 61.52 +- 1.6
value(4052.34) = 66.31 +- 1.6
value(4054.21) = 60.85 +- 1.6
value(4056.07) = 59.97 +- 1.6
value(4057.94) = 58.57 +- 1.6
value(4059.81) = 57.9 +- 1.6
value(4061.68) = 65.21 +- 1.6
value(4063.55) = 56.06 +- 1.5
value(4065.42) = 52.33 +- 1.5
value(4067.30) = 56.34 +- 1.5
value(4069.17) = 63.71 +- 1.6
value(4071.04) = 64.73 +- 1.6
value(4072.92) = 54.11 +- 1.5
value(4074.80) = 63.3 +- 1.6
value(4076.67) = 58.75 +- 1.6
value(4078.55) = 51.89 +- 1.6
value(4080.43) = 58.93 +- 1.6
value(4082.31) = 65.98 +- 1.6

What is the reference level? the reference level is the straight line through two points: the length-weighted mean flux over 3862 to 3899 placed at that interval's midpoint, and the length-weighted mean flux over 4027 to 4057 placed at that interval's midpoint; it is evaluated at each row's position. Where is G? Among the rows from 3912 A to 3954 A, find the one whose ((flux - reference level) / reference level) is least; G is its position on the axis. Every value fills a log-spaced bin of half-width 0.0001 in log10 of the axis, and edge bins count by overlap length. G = 3934.65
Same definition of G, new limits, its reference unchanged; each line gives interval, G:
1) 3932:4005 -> 3934.65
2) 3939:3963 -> 3940.09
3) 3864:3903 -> 3889.61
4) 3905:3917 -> 3907.56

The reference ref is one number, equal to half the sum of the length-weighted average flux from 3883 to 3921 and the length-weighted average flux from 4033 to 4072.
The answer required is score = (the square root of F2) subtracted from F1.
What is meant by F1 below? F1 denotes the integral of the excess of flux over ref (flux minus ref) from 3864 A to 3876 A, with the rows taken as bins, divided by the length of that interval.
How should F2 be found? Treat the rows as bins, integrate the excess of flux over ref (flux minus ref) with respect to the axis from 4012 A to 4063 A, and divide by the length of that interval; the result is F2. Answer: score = -7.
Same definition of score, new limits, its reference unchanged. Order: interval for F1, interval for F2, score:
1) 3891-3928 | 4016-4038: -8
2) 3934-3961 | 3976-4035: -17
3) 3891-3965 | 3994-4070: -14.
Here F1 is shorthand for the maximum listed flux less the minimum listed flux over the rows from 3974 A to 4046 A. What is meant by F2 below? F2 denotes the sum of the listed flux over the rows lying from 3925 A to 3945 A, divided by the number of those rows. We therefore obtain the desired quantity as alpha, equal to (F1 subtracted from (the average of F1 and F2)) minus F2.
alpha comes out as -30.6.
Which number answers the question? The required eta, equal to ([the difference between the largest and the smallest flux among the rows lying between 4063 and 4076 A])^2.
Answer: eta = 154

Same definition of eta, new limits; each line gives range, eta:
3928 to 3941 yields 595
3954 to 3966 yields 617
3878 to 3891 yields 217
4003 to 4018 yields 152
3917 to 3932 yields 968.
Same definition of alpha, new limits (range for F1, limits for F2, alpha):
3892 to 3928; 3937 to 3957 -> -32.4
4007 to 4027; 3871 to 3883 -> -27.3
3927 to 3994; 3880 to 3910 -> -50.0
